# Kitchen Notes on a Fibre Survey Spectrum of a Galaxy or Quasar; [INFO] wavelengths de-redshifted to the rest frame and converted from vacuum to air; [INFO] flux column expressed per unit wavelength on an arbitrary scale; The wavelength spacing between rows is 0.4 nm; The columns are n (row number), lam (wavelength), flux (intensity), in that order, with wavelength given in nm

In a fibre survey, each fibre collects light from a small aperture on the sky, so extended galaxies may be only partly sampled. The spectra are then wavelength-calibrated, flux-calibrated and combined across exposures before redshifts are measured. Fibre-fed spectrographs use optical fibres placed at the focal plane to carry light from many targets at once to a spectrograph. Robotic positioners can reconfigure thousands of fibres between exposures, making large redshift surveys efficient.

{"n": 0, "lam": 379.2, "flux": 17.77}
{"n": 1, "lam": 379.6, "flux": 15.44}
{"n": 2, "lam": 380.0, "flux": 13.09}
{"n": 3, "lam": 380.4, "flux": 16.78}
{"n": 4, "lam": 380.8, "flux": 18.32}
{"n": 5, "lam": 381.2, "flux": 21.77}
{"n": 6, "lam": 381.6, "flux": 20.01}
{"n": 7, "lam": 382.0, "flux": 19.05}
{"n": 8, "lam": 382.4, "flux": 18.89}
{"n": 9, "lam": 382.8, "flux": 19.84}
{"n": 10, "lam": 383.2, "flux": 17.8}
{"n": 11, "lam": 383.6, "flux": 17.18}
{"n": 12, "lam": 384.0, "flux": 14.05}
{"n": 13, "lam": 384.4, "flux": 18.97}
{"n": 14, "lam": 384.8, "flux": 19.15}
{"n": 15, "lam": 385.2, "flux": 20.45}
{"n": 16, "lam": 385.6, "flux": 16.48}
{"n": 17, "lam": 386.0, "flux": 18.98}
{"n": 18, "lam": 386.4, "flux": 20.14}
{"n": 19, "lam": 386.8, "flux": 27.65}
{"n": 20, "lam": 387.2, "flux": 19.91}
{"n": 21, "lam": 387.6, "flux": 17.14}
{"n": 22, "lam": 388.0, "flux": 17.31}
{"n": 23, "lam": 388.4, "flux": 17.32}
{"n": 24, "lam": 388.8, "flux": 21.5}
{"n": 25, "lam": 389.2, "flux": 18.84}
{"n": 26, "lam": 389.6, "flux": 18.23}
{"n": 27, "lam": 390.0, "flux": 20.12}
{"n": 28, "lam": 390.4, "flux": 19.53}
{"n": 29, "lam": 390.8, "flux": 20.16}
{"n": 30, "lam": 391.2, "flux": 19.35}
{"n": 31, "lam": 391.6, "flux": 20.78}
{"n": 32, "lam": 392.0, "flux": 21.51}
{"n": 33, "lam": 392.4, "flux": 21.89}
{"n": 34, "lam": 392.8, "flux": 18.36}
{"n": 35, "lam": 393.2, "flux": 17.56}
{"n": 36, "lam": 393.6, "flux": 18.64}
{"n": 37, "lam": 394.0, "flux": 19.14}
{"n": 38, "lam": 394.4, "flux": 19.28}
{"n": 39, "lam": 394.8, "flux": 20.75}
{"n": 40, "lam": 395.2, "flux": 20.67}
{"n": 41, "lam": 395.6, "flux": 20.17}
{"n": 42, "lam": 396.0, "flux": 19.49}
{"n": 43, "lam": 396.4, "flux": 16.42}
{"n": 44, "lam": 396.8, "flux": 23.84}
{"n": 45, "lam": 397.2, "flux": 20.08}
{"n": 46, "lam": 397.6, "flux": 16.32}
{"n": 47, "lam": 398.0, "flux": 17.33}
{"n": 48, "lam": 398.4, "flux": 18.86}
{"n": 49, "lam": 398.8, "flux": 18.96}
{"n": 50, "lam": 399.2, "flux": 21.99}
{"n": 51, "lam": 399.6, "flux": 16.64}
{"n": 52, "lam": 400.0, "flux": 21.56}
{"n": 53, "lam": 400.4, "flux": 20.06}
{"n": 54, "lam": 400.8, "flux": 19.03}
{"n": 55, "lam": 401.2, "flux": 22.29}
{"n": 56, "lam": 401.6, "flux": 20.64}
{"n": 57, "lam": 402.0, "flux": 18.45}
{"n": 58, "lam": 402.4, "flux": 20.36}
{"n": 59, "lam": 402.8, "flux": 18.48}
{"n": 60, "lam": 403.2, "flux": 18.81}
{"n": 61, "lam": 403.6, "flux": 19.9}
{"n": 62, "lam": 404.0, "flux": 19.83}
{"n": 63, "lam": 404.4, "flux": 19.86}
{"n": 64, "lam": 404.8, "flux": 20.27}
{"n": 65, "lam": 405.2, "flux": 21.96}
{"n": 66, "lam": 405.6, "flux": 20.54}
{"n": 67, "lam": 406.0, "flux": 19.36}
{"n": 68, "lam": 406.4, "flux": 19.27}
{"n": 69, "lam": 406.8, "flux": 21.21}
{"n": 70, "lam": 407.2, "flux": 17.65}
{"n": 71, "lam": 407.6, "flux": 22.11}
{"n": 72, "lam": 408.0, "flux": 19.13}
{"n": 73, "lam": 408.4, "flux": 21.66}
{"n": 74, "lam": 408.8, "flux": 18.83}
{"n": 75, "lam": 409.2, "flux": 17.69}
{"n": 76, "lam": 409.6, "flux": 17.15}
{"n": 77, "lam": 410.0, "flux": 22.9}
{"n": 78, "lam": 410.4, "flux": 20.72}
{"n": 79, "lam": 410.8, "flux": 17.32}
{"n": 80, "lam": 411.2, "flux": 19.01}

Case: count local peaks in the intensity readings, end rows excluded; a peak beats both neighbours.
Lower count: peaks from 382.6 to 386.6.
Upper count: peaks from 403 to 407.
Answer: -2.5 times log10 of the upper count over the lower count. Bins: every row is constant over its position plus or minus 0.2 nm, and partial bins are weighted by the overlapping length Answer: -0.8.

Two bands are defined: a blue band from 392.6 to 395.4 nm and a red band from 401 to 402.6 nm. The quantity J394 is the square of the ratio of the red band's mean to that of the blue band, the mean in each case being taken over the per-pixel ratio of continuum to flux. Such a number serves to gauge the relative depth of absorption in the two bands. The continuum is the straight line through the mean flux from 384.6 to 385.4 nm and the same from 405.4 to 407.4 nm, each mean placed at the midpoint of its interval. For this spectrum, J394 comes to 0.88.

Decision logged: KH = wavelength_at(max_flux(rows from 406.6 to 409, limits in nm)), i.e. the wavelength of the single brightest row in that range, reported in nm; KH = 407.6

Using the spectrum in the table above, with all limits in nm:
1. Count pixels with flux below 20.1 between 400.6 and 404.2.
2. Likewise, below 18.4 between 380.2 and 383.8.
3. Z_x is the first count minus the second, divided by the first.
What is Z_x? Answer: 0.3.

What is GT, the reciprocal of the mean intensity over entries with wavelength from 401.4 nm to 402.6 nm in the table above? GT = 0.0505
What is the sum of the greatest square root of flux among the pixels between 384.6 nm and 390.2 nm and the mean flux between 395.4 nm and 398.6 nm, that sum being 24.3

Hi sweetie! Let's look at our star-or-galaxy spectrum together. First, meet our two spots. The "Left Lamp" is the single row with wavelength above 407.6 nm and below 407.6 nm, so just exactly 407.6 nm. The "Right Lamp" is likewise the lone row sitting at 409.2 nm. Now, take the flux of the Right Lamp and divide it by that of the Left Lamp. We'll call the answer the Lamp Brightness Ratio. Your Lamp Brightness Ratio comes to 0.80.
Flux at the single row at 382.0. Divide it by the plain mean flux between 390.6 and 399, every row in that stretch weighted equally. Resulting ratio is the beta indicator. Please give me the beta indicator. 0.98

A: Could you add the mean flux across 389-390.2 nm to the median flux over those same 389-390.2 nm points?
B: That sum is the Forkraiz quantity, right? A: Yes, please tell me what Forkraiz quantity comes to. 37.9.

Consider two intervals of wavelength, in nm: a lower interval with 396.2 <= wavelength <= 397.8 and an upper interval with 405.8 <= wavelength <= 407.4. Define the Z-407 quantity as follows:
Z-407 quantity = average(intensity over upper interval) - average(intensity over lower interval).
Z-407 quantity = 0.2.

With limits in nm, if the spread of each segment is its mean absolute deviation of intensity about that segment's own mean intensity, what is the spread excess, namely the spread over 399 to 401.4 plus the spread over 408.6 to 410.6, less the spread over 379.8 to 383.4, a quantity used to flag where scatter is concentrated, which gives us 1.9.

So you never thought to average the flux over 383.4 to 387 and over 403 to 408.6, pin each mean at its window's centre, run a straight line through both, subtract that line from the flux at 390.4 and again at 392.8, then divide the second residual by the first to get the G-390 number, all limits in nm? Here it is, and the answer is -15.1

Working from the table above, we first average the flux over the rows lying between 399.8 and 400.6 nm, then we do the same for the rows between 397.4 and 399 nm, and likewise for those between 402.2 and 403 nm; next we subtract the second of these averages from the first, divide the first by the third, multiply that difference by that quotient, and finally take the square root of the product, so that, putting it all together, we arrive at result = 1.8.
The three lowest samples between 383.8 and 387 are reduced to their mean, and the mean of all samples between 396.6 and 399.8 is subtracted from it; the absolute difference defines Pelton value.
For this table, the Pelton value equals 2.8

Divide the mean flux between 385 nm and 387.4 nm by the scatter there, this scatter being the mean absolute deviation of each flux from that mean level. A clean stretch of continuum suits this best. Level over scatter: 8.8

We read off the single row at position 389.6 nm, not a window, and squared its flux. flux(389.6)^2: 332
